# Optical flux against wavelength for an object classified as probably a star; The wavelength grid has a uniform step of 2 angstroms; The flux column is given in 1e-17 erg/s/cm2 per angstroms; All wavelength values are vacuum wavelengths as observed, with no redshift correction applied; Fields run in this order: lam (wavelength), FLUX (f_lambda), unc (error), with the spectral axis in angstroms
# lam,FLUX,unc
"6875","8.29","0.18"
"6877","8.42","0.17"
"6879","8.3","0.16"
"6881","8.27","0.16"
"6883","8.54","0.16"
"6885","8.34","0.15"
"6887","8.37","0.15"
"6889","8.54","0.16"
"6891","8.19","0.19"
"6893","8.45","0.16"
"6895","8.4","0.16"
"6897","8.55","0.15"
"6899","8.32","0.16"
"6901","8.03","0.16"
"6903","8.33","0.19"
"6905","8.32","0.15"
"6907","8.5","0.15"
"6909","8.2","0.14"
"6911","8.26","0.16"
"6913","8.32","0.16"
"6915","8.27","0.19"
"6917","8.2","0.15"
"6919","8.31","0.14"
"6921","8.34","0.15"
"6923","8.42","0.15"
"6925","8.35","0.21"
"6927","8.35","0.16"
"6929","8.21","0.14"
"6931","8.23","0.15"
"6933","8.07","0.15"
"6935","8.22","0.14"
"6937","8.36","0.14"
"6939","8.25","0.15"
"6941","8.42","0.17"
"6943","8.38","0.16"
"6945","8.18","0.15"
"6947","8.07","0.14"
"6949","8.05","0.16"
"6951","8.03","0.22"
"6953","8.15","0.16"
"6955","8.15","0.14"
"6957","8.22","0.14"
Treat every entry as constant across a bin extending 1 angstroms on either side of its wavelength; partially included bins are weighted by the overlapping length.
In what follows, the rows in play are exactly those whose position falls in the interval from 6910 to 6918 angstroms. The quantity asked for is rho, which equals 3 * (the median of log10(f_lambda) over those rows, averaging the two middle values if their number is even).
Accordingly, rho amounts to 2.752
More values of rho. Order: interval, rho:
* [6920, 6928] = 2.765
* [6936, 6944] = 2.768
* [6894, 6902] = 2.767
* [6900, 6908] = 2.761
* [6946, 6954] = 2.719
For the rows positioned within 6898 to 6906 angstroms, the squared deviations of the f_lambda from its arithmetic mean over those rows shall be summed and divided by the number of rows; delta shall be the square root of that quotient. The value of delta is 0.13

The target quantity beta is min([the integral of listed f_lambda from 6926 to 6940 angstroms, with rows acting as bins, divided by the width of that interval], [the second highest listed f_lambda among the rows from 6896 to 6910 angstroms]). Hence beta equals 8.24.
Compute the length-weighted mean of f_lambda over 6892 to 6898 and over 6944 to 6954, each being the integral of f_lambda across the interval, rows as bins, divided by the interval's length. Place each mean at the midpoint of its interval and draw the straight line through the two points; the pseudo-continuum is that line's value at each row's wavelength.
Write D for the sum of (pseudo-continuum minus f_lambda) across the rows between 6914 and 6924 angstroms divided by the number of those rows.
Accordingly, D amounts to -0.01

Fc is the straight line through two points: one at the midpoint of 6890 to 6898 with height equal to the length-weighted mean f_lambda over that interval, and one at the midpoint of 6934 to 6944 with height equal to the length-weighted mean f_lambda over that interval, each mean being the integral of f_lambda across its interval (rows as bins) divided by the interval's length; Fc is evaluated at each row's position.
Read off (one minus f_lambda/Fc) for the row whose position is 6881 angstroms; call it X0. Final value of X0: 0.018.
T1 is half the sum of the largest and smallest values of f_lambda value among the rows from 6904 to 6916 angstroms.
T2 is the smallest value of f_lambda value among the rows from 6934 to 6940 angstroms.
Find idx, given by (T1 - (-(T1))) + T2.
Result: 24.9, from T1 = 8.350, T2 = 8.22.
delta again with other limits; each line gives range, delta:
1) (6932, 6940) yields 0.10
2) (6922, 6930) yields 0.08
